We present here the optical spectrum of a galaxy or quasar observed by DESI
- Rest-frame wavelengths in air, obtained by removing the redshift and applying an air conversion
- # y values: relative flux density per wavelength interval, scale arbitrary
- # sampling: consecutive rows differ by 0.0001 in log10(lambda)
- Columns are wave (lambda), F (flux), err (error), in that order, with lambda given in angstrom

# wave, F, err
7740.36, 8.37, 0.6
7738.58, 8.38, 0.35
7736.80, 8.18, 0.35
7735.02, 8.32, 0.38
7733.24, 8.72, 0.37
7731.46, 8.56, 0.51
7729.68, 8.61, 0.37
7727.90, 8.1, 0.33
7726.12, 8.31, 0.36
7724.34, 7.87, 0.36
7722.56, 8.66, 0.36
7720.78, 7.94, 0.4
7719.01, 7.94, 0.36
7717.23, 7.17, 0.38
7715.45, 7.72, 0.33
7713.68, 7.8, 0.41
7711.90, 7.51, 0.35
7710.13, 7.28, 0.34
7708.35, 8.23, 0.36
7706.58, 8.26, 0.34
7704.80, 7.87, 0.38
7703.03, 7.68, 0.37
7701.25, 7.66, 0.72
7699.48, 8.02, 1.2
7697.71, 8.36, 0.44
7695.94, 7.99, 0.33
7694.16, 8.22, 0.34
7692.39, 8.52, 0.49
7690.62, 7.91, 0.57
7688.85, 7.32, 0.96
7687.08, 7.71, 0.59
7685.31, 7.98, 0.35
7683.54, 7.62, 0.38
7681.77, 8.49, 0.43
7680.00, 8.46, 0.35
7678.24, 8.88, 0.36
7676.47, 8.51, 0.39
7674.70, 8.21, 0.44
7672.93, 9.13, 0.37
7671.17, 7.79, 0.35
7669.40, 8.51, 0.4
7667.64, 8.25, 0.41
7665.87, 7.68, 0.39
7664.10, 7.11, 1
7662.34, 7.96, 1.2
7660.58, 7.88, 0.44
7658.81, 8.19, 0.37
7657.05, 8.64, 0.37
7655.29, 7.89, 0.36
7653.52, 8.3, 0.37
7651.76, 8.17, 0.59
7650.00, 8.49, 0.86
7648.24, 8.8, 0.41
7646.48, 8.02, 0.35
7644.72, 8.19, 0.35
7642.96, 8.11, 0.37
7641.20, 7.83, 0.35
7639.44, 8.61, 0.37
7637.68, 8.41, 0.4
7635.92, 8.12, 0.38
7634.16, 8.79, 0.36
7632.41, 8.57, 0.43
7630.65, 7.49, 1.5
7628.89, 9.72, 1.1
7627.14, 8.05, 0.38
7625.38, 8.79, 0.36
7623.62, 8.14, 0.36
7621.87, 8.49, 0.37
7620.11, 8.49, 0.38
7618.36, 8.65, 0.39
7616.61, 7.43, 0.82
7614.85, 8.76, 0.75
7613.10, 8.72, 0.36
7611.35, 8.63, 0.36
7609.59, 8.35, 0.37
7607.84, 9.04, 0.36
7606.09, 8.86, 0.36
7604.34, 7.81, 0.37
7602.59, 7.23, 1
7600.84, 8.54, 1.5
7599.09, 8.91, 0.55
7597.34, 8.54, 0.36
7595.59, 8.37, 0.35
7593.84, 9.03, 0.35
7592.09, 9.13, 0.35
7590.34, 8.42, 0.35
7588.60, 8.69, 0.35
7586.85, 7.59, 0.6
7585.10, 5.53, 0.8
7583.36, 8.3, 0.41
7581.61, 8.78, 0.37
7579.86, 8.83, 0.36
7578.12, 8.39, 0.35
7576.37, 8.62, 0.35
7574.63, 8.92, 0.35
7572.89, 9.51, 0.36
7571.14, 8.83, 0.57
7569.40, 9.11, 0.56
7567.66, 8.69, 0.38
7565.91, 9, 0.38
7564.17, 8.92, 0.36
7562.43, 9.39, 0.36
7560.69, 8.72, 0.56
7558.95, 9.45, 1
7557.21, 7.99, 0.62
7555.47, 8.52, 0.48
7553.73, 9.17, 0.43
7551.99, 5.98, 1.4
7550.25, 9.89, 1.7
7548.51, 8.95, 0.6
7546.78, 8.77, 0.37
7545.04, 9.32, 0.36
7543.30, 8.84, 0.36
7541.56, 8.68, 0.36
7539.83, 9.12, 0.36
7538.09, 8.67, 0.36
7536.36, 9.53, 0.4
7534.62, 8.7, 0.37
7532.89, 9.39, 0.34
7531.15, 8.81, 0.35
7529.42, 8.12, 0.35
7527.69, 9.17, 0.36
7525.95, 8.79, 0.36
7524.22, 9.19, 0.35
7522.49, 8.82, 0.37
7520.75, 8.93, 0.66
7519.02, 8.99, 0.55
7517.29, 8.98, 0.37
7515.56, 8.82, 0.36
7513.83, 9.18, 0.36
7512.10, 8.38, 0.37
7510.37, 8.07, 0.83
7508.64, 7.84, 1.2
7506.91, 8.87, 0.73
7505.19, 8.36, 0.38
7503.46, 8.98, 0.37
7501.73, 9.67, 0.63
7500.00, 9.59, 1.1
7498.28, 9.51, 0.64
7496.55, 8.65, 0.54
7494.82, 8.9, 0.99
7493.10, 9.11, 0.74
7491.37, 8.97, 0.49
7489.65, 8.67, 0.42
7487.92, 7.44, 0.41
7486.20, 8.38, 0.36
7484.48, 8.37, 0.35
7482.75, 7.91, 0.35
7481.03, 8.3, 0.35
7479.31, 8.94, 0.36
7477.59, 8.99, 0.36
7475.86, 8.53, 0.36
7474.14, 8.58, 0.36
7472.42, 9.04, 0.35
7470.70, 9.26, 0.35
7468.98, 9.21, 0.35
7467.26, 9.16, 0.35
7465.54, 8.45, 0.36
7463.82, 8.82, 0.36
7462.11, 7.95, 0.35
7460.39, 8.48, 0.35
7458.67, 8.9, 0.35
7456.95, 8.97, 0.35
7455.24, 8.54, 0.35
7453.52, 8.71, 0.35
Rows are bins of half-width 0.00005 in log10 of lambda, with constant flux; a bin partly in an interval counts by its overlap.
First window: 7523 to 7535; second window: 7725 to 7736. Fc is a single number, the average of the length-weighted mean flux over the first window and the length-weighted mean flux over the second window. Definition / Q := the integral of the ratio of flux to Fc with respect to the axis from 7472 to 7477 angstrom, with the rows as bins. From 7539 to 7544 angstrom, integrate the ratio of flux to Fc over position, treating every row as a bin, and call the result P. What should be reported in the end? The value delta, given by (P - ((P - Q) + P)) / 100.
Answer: -0.001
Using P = 5.13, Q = 5.02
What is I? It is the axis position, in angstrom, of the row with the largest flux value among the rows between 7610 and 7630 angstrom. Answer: 7628.89 angstrom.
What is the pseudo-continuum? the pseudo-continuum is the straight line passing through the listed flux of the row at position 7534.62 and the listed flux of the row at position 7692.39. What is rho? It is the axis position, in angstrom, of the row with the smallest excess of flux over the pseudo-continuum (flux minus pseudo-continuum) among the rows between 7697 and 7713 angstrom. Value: 7710.13 angstrom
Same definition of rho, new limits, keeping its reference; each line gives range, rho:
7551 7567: 7551.99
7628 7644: 7630.65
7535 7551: 7538.09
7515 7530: 7529.42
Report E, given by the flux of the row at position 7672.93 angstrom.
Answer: 9.13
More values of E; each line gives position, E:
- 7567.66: 8.69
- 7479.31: 8.94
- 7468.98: 9.21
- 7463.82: 8.82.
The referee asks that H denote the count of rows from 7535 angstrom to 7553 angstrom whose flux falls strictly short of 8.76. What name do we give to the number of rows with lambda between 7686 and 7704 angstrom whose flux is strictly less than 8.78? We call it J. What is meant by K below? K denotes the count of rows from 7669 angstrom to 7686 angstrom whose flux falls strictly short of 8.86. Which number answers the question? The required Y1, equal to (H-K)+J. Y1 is 5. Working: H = 3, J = 10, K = 8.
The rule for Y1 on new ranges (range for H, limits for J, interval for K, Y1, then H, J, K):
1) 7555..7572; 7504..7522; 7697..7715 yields -2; 4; 4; 10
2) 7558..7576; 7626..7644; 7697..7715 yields 0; 2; 8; 10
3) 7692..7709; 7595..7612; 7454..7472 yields 12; 10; 7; 5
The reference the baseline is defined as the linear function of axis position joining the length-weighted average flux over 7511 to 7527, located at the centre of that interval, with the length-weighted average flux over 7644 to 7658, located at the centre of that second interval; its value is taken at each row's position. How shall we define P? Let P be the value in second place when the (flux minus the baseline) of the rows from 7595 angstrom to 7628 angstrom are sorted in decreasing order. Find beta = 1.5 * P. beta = 0.6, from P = 0.37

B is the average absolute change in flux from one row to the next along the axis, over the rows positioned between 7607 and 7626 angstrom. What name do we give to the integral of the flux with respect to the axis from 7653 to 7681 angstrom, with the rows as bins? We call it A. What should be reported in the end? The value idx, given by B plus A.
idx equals 230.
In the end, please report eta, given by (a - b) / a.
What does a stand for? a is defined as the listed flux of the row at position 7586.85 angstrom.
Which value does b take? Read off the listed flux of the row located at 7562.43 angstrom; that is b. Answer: -0.24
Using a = 7.59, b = 9.39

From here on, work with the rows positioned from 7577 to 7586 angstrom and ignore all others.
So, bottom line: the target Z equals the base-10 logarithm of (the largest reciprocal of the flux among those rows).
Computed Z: -0.743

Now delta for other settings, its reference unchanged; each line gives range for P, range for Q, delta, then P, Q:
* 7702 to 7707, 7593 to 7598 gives 0.004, 4.55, 4.99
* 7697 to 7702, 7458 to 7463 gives 0.002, 4.63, 4.87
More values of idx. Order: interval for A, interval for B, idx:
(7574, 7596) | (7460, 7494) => 184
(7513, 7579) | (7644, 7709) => 586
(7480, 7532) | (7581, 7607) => 455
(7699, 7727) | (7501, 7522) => 221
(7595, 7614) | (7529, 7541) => 161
